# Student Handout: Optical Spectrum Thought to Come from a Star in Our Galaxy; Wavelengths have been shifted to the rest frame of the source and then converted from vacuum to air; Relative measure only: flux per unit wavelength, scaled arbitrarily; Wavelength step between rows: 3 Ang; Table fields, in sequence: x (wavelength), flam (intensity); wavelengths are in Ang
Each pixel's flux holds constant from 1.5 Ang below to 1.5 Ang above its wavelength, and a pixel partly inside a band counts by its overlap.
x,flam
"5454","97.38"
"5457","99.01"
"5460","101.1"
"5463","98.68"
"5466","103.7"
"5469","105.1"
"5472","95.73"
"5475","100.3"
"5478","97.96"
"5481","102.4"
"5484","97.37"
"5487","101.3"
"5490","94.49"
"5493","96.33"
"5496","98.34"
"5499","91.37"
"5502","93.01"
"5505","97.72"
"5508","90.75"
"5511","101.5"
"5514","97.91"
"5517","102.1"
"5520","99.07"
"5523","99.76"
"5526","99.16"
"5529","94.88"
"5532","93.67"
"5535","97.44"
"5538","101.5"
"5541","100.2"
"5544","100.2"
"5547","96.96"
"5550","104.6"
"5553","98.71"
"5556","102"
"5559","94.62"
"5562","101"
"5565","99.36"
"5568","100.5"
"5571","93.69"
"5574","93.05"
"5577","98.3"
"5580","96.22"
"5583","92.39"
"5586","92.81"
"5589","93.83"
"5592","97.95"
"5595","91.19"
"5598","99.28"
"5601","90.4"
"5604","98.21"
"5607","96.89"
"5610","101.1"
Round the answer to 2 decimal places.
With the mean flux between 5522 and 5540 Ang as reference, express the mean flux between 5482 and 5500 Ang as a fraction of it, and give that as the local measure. 0.99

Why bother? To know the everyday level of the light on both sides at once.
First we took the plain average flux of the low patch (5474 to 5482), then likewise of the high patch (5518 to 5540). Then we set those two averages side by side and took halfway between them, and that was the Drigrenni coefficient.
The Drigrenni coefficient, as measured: 99.1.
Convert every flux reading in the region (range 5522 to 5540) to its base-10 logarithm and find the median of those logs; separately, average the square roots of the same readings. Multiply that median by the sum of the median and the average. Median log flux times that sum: 23.67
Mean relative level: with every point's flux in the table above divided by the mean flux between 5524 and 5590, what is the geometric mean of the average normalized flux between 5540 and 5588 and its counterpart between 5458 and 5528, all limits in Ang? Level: 1.01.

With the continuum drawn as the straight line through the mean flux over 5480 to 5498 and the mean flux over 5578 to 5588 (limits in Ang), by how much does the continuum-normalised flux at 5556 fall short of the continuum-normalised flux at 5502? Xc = -0.12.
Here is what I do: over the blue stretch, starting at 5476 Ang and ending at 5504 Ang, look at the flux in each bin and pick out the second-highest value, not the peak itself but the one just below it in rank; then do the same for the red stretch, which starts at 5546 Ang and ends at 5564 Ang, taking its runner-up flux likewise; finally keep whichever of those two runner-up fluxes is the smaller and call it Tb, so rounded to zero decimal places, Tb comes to 101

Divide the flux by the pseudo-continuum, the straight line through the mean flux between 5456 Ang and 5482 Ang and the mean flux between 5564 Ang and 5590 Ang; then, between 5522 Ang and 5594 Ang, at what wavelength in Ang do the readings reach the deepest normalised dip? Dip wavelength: 5532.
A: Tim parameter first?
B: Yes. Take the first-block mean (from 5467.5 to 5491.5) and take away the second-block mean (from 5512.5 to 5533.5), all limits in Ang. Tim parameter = 1.3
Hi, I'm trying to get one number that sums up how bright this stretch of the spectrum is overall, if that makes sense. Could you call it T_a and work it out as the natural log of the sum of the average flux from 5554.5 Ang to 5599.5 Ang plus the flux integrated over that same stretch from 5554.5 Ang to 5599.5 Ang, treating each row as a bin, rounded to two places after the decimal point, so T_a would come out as 8.40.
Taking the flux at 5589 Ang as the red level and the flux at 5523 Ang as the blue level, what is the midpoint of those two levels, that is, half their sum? 96.8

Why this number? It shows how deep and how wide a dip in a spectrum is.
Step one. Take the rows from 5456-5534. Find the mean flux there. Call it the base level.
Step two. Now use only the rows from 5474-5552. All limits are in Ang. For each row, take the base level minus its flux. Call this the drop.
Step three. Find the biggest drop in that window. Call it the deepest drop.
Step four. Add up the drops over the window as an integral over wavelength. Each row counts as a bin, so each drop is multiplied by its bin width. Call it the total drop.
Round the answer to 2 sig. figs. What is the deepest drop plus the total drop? 15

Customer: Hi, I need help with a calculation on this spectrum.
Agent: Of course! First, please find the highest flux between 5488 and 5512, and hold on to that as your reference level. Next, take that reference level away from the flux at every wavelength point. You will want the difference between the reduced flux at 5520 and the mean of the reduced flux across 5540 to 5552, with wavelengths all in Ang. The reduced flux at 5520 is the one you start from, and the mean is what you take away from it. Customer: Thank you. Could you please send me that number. -1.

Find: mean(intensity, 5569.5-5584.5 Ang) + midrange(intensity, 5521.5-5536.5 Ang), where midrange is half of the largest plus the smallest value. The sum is 191.4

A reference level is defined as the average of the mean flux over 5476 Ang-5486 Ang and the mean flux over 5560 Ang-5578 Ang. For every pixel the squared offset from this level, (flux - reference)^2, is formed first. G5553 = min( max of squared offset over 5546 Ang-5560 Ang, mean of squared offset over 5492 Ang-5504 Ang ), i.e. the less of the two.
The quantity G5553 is 21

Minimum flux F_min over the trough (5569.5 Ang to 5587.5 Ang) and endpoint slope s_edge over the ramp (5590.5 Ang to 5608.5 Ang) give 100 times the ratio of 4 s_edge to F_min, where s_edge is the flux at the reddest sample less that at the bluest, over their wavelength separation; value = -0.3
